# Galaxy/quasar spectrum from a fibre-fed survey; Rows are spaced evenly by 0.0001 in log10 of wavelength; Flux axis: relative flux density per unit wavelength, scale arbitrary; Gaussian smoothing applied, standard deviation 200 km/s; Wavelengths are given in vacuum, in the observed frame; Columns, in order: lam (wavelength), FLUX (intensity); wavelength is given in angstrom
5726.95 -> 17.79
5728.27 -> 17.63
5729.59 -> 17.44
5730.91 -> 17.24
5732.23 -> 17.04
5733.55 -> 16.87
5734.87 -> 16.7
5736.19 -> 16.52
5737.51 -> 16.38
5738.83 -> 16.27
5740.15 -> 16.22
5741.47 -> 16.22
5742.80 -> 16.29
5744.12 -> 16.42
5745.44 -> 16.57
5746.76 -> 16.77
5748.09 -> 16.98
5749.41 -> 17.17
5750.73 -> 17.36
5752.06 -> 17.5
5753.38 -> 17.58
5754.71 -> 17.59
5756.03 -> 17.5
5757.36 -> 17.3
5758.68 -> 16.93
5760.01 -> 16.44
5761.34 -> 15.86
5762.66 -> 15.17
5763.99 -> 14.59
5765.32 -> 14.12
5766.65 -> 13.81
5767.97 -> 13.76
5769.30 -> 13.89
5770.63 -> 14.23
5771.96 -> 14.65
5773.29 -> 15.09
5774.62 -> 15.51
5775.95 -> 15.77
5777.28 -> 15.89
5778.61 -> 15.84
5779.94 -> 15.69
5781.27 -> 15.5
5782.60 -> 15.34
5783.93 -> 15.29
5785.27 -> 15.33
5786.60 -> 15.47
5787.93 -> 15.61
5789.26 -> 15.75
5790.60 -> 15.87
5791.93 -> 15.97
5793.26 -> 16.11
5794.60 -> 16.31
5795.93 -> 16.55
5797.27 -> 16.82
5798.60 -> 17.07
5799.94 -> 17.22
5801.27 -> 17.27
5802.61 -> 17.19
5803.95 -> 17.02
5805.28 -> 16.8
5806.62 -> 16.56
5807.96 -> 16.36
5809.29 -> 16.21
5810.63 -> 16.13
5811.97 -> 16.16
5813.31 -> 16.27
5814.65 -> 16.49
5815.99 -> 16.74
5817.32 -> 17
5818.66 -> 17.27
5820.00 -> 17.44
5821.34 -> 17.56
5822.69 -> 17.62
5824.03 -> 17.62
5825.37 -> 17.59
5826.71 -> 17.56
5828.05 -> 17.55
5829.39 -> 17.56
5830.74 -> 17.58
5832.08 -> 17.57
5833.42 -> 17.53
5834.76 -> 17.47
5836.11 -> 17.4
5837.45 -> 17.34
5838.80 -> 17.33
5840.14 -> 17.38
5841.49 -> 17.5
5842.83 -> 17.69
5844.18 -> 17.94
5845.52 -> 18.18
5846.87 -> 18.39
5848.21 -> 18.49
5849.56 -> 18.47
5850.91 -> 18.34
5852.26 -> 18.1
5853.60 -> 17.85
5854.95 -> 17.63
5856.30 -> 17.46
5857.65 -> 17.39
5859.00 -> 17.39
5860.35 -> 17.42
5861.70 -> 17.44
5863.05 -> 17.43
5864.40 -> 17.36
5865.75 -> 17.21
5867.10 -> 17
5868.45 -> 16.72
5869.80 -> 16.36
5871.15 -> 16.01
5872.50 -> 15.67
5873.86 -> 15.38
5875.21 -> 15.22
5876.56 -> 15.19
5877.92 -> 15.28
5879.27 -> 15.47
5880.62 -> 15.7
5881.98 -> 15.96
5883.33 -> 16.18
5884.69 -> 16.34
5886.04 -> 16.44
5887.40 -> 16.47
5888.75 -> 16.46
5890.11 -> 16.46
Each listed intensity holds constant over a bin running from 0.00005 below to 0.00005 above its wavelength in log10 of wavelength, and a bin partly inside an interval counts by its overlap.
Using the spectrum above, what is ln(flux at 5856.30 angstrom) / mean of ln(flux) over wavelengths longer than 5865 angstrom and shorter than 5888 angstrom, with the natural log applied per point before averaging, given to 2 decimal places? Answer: 1.03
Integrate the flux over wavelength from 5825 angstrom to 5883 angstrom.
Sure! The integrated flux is 994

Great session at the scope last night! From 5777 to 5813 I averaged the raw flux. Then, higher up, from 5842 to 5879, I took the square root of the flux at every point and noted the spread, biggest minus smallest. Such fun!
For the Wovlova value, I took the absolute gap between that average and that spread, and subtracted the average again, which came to -0.40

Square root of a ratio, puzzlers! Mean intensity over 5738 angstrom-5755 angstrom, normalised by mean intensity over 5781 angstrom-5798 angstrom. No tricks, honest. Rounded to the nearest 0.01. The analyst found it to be 1.03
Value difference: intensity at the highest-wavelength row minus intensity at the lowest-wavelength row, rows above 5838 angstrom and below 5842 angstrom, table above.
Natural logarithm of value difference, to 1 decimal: -1.8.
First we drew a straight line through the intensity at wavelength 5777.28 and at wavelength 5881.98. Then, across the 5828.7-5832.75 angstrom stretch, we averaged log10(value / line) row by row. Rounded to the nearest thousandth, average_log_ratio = 0.043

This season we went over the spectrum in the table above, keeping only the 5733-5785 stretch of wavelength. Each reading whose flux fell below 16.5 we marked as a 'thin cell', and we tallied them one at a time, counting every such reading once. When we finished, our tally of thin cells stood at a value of 25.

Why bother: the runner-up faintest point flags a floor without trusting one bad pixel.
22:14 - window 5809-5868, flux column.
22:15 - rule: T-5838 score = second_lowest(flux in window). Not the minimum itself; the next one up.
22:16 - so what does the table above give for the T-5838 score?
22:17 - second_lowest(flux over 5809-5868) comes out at 16.16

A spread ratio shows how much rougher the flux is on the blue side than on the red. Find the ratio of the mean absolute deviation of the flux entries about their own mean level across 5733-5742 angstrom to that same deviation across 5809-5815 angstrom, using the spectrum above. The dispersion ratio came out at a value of 2.0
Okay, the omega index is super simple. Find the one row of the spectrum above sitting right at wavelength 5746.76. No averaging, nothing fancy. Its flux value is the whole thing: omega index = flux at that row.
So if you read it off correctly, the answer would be 16.77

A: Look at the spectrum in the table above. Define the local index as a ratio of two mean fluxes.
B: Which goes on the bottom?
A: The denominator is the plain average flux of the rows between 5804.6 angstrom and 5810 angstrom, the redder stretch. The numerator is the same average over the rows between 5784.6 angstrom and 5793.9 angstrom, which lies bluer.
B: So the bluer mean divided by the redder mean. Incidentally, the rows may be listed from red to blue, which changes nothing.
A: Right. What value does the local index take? 0.95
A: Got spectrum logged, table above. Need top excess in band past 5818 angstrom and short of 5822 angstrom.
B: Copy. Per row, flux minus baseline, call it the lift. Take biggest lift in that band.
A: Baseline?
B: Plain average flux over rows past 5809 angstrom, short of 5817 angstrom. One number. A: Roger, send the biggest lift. 1.2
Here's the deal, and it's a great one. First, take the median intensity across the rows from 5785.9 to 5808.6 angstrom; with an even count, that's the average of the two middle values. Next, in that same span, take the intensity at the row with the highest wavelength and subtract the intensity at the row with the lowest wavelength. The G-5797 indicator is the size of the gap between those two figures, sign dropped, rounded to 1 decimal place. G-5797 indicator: 15.7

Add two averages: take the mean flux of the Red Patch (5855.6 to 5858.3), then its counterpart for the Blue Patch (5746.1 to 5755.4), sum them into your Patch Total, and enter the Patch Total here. 34.7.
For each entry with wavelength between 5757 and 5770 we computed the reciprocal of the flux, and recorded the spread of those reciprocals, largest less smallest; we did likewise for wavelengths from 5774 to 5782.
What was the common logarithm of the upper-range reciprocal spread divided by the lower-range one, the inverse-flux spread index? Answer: -1.0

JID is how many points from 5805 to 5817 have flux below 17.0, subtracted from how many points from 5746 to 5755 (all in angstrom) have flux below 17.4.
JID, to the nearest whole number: -5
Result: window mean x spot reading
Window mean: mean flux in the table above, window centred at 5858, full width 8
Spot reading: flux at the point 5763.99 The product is 255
